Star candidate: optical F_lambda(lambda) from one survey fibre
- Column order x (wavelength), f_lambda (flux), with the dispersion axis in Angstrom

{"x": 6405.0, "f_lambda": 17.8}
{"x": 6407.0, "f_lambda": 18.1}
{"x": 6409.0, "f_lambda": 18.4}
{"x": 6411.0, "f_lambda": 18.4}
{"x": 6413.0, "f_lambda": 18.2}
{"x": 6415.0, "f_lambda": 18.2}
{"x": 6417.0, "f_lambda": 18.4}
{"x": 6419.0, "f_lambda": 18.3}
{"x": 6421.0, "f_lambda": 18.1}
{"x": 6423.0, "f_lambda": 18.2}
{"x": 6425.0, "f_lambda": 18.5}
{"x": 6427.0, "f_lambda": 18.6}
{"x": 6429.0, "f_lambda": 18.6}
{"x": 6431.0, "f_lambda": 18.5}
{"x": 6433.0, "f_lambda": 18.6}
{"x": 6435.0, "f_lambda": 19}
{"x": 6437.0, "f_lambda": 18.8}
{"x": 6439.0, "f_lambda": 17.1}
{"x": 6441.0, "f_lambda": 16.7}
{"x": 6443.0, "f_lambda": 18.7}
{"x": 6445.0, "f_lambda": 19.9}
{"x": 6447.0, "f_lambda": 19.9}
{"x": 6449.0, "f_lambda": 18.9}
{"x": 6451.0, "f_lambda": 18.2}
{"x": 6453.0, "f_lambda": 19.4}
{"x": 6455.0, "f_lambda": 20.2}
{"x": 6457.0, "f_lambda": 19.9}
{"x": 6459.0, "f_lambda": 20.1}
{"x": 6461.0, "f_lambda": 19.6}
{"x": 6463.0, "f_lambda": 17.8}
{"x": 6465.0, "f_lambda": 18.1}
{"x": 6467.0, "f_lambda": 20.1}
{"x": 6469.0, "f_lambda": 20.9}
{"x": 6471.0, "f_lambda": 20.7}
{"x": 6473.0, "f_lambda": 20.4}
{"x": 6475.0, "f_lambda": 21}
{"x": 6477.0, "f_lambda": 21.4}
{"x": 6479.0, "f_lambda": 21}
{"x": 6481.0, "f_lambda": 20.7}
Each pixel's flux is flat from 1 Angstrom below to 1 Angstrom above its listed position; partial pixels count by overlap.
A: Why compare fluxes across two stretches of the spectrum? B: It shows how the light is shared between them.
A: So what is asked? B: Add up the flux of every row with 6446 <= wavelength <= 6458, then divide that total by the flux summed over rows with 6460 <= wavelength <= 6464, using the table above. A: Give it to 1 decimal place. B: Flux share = 3.1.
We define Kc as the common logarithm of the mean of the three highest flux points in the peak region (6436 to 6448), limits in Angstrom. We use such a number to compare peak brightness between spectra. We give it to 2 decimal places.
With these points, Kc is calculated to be 1.29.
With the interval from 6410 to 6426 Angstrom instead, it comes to 1.27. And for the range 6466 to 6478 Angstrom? 1.32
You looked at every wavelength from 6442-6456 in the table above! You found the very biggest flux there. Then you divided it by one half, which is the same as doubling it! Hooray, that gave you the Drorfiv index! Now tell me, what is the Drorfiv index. 40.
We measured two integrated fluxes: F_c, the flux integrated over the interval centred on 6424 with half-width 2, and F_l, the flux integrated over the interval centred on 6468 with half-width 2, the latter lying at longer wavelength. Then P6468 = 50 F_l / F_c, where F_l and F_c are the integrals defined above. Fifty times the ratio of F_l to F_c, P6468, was 55.9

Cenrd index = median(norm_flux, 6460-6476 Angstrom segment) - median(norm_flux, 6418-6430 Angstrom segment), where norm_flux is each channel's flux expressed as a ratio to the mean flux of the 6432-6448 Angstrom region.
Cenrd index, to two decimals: 0.10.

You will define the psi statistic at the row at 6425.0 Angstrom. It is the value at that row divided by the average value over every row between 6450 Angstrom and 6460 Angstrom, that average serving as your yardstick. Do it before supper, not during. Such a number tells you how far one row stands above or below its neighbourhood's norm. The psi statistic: 0.95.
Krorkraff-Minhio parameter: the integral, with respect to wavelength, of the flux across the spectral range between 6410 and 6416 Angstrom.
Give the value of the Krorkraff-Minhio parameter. 110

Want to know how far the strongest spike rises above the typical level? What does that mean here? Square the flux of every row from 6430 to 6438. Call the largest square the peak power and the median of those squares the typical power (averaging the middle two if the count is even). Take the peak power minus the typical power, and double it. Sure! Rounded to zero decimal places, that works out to 23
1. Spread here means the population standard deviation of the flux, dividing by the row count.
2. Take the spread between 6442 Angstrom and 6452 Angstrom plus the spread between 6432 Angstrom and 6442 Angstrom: 1.6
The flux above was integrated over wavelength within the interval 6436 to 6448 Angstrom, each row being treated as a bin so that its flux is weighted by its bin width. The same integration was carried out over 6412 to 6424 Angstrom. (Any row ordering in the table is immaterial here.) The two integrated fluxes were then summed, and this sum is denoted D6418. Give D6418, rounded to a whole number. 441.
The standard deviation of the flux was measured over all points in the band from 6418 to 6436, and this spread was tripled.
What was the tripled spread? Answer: 0.8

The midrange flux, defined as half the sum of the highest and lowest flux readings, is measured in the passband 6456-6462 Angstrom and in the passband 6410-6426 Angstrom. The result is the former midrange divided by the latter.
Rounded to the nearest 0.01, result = 1.08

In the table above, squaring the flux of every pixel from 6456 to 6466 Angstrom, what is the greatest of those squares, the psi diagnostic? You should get 404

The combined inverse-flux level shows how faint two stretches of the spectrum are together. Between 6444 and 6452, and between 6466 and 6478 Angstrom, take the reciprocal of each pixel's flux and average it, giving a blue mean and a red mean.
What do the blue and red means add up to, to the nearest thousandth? 0.100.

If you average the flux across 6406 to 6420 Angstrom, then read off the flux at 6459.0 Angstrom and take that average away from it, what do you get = 1.8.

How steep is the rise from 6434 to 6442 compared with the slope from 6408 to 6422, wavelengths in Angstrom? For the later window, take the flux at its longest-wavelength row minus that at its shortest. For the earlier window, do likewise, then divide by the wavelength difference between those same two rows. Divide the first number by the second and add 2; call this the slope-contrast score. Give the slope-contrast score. 94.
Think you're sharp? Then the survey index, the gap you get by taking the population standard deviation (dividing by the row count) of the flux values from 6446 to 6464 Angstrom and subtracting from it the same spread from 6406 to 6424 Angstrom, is 0.69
